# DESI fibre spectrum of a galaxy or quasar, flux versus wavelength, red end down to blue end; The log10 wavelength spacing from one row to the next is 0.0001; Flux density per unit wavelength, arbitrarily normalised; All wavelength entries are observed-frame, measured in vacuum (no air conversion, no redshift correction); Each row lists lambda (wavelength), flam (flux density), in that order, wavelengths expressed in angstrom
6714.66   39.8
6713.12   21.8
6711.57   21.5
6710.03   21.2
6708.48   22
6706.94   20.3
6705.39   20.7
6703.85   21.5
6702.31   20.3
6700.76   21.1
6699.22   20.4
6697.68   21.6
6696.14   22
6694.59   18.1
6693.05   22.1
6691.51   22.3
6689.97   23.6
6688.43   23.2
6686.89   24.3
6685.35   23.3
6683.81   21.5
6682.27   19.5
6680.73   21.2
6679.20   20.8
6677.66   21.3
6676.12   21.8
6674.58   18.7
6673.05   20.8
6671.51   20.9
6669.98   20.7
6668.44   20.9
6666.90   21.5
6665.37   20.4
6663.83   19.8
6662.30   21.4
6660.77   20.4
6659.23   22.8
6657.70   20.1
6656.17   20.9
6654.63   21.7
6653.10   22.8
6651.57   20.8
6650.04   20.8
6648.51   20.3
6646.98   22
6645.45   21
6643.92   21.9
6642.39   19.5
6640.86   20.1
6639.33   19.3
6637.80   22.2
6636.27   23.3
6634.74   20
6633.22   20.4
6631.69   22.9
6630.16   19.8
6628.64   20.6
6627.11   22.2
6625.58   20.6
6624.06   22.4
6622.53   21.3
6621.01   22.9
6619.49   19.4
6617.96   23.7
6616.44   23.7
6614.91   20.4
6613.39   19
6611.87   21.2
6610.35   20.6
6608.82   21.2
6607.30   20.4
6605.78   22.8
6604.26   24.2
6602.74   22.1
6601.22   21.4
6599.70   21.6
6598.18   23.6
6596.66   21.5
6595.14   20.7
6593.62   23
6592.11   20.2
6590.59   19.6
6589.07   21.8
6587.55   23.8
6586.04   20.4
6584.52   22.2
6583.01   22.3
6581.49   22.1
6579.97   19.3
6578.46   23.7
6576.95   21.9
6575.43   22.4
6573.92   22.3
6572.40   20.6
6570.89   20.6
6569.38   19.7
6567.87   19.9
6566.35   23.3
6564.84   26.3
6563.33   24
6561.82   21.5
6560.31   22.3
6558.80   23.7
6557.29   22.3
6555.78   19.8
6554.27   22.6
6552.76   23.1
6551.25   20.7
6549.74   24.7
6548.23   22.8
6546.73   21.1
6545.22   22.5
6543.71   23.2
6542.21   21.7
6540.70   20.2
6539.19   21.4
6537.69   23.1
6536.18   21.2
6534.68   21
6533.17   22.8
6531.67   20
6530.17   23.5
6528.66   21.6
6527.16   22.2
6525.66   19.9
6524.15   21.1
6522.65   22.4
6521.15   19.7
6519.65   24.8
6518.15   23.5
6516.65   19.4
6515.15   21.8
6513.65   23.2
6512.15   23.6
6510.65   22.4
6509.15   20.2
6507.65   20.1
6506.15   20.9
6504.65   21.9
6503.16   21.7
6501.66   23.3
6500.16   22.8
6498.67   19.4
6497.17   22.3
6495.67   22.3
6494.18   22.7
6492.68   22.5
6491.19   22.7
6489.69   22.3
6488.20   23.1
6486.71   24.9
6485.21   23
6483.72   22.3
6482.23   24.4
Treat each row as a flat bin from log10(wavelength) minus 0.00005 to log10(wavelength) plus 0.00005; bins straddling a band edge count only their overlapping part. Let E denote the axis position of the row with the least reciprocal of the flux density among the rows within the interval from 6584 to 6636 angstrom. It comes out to 6604.26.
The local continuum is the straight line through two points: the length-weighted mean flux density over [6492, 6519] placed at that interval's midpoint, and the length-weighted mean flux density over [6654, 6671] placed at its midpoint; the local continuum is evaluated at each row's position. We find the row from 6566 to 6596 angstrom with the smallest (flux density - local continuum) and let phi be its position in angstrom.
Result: 6579.97 angstrom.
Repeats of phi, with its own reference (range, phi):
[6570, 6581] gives 6579.97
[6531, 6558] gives 6555.78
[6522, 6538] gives 6525.66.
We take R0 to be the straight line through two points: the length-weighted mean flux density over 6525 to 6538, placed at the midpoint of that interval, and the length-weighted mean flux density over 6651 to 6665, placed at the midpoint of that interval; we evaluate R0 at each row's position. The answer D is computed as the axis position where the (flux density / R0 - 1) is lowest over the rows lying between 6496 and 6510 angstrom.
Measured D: 6498.67 angstrom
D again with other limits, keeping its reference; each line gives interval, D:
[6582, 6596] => 6590.59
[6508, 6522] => 6516.65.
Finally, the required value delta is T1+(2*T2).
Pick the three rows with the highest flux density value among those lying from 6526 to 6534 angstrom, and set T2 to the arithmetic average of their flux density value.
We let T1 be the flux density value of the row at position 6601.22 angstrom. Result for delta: 67.1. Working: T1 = 21.4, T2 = 22.8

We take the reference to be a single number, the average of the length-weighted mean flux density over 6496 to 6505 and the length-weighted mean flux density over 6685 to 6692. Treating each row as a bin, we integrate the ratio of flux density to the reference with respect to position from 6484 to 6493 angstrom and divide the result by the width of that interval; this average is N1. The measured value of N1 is 1.02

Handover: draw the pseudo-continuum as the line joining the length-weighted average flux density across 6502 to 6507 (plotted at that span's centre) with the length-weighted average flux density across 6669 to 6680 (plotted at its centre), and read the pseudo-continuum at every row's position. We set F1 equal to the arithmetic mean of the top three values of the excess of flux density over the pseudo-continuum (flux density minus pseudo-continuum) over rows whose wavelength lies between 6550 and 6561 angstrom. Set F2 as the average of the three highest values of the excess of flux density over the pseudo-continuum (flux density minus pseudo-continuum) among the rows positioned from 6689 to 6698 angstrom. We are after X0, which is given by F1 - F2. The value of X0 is -0.3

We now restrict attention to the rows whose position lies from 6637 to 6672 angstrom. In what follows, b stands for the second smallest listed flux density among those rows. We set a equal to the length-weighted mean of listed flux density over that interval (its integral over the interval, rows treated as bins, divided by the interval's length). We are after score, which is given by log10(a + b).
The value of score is 1.61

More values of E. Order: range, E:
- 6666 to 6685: 6676.12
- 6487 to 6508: 6501.66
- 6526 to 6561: 6549.74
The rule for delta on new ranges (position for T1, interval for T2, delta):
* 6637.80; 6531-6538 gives 66.9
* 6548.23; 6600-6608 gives 68.9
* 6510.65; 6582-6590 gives 67.9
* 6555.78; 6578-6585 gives 65.3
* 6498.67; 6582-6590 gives 64.9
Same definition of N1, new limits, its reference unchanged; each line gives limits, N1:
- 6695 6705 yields 0.93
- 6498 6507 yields 0.96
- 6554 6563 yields 0.98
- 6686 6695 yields 0.99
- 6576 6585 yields 0.97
